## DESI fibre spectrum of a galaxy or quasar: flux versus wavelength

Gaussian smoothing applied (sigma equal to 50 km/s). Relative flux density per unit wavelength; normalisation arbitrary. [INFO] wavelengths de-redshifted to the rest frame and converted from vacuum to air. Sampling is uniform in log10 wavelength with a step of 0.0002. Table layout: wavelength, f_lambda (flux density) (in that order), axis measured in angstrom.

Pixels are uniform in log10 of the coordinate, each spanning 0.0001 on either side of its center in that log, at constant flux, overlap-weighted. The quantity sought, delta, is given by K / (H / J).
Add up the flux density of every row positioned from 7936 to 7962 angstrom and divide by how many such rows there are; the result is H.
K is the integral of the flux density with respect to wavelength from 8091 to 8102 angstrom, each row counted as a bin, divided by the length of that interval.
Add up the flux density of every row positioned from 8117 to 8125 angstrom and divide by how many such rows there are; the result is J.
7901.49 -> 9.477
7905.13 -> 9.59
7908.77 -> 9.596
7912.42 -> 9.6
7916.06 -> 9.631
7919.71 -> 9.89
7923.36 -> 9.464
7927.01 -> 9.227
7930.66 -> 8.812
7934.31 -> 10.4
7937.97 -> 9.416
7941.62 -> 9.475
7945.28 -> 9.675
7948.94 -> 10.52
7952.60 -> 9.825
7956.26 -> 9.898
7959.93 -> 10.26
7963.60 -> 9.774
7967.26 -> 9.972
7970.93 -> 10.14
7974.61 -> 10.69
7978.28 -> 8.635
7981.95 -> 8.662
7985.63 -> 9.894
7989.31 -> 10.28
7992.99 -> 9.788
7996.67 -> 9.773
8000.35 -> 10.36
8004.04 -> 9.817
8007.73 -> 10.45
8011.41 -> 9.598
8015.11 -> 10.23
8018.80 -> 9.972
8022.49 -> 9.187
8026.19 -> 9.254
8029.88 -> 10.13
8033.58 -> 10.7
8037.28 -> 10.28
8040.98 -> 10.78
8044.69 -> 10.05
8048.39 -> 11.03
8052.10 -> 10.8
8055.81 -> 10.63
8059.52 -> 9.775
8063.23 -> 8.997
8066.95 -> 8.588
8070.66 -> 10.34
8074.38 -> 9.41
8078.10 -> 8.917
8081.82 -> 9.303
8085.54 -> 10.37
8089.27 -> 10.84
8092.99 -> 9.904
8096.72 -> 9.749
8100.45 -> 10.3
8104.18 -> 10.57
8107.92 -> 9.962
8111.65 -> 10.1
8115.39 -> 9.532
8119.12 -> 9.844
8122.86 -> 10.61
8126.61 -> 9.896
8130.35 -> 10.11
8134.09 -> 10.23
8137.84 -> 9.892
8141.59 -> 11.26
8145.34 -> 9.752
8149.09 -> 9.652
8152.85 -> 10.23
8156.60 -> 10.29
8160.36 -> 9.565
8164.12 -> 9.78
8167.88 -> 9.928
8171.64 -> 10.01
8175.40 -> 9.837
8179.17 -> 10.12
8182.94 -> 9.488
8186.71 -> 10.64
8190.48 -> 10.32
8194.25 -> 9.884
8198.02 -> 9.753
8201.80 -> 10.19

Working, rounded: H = 9.9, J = 10.2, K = 10.0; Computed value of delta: 10.4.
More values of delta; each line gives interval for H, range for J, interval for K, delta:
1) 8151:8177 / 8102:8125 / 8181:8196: 10.2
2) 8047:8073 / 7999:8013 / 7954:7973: 10.0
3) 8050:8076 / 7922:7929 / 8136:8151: 9.7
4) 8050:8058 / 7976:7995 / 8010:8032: 8.6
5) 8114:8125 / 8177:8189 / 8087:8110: 10.3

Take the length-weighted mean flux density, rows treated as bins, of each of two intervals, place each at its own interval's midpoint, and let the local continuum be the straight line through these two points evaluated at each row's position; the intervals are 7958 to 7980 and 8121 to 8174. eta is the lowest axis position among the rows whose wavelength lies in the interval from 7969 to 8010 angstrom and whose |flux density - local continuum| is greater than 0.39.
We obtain 7974.61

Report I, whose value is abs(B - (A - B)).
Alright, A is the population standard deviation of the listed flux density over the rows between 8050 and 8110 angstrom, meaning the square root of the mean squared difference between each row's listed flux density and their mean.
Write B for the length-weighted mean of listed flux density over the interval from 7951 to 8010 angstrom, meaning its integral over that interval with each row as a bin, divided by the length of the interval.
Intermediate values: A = 0.68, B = 9.9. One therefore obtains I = 19.1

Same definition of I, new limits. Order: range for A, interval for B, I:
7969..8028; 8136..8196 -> 19.5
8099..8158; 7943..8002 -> 19.3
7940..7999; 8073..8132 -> 19.4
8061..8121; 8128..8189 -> 19.5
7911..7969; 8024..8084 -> 19.4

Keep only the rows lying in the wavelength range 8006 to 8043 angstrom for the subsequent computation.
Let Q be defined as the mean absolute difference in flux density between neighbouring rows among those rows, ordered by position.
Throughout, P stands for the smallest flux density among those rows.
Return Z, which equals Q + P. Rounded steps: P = 9.187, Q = 0.55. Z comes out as 9.7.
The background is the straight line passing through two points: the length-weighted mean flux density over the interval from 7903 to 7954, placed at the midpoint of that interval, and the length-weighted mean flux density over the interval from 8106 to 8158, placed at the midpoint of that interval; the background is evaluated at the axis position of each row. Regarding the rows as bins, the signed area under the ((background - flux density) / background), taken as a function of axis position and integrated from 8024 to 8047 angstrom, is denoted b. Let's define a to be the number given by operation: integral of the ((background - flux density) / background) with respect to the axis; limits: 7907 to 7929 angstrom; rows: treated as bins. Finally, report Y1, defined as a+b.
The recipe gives -0.6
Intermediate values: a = 0.1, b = -0.7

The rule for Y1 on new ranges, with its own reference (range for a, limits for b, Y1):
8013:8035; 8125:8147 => -0.3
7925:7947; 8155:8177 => 1.0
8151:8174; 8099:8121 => 0.4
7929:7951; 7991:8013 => -0.5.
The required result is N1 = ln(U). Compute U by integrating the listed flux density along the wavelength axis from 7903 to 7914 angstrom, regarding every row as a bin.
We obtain 4.66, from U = 105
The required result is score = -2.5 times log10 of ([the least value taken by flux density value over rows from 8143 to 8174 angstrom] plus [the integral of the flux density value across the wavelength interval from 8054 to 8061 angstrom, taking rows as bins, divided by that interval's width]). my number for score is -3.24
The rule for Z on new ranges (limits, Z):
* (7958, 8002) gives 9.2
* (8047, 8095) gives 9.3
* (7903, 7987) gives 9.1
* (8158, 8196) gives 9.9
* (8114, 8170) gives 10.0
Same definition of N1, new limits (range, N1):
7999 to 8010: 4.72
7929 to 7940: 4.66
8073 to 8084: 4.62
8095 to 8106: 4.72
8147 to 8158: 4.70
